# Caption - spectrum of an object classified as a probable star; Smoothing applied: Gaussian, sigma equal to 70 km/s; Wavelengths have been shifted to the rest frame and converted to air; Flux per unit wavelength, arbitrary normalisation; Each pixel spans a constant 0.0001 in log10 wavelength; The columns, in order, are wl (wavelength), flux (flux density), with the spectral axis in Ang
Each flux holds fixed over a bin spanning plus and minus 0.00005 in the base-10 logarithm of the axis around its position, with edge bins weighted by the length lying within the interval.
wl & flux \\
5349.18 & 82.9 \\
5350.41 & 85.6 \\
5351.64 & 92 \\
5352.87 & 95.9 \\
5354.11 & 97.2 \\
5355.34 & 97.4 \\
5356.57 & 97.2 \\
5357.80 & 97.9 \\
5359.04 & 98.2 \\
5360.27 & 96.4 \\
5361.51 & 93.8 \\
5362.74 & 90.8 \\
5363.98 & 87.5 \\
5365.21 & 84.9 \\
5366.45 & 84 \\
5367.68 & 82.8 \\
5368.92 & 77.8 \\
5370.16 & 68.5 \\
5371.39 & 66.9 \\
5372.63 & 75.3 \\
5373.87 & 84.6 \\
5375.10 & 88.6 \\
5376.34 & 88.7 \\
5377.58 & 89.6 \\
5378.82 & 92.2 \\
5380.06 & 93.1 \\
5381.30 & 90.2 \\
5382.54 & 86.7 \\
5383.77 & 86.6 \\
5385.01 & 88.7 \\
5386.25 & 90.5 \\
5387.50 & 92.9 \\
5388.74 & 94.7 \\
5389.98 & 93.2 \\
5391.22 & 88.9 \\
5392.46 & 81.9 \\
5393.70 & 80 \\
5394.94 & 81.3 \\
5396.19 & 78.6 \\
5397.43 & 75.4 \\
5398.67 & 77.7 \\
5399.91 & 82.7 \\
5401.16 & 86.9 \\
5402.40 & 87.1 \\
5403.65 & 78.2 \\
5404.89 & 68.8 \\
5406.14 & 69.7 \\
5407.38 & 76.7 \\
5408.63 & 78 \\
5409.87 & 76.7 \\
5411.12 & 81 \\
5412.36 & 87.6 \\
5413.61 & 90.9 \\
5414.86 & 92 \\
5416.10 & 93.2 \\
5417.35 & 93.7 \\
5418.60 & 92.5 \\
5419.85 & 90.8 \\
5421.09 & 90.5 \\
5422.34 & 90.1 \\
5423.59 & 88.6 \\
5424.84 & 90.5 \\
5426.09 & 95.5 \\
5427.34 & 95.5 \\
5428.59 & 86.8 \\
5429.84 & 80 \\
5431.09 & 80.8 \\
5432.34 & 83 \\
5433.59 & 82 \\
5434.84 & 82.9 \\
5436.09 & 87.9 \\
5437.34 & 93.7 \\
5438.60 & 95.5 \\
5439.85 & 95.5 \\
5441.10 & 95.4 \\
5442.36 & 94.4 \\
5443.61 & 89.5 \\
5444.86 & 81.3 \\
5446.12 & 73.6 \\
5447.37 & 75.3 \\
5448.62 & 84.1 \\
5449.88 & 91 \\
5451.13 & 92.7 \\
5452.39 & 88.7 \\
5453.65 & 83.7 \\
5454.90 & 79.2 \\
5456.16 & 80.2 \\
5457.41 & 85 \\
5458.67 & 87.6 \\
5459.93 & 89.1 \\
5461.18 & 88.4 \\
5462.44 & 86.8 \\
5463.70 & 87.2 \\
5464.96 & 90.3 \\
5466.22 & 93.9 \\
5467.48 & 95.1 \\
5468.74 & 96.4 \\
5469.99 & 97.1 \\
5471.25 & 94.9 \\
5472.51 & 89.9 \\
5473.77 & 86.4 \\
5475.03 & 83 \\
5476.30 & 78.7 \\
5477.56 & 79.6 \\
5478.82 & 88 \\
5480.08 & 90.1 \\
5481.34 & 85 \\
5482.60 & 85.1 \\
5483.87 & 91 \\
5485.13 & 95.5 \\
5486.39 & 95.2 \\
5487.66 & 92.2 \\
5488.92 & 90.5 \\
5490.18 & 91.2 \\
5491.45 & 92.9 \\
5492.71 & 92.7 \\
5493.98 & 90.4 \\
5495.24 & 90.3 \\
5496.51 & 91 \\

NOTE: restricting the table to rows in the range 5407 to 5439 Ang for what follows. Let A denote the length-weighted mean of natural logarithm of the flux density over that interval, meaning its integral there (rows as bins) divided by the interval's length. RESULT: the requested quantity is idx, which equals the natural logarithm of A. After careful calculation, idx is 1.497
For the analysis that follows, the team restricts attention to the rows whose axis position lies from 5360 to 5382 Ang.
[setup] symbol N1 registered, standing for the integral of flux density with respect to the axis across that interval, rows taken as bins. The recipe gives 1873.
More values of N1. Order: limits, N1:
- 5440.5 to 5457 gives 1407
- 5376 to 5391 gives 1358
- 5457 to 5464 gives 612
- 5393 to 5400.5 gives 595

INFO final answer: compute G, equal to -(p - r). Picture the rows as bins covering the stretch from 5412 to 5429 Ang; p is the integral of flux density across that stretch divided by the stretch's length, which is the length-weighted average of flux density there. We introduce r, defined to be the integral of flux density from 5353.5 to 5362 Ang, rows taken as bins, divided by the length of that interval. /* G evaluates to 6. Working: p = 91.4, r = 97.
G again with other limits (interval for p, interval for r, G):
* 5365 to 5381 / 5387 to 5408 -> -1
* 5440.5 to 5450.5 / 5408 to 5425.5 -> 3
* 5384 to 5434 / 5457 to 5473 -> 6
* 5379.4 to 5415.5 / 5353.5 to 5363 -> 12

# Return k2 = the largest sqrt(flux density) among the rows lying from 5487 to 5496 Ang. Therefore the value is 9.64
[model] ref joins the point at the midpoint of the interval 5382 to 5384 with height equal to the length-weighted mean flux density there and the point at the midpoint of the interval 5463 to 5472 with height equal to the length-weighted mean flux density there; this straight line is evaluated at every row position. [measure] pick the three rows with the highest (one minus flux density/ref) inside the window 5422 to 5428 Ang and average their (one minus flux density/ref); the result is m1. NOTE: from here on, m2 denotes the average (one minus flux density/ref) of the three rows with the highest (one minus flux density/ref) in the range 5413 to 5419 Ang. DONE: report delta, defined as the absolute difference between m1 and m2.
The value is 0.03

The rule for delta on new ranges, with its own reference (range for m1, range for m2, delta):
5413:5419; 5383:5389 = 0.01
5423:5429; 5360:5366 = 0.04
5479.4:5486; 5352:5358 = 0.22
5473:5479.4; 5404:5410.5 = 0.05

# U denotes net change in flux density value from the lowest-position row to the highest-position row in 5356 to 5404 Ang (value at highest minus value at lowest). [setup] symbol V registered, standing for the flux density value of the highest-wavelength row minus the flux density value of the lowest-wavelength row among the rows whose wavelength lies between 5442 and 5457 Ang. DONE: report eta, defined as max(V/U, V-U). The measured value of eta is 5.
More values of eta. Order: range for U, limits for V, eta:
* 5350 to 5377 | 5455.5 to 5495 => 7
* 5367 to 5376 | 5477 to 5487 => 10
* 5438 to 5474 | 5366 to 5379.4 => 17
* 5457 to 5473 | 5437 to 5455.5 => -3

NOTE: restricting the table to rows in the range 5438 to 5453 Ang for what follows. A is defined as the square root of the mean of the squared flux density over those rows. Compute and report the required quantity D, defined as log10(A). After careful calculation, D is 1.95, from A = 88.4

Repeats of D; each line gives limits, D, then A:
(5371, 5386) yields 1.94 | 86.2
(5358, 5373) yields 1.93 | 84.5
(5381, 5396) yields 1.94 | 88.1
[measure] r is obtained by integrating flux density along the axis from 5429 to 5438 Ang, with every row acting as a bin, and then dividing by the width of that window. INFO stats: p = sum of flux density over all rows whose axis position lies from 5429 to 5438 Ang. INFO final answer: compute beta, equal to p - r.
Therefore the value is 506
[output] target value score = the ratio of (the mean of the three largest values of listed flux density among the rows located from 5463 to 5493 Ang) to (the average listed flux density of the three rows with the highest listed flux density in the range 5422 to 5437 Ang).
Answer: 1.03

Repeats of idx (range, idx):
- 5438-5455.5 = 1.496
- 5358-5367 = 1.506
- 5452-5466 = 1.494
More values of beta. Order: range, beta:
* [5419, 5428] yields 550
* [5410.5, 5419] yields 541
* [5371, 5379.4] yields 502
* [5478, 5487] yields 540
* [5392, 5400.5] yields 478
